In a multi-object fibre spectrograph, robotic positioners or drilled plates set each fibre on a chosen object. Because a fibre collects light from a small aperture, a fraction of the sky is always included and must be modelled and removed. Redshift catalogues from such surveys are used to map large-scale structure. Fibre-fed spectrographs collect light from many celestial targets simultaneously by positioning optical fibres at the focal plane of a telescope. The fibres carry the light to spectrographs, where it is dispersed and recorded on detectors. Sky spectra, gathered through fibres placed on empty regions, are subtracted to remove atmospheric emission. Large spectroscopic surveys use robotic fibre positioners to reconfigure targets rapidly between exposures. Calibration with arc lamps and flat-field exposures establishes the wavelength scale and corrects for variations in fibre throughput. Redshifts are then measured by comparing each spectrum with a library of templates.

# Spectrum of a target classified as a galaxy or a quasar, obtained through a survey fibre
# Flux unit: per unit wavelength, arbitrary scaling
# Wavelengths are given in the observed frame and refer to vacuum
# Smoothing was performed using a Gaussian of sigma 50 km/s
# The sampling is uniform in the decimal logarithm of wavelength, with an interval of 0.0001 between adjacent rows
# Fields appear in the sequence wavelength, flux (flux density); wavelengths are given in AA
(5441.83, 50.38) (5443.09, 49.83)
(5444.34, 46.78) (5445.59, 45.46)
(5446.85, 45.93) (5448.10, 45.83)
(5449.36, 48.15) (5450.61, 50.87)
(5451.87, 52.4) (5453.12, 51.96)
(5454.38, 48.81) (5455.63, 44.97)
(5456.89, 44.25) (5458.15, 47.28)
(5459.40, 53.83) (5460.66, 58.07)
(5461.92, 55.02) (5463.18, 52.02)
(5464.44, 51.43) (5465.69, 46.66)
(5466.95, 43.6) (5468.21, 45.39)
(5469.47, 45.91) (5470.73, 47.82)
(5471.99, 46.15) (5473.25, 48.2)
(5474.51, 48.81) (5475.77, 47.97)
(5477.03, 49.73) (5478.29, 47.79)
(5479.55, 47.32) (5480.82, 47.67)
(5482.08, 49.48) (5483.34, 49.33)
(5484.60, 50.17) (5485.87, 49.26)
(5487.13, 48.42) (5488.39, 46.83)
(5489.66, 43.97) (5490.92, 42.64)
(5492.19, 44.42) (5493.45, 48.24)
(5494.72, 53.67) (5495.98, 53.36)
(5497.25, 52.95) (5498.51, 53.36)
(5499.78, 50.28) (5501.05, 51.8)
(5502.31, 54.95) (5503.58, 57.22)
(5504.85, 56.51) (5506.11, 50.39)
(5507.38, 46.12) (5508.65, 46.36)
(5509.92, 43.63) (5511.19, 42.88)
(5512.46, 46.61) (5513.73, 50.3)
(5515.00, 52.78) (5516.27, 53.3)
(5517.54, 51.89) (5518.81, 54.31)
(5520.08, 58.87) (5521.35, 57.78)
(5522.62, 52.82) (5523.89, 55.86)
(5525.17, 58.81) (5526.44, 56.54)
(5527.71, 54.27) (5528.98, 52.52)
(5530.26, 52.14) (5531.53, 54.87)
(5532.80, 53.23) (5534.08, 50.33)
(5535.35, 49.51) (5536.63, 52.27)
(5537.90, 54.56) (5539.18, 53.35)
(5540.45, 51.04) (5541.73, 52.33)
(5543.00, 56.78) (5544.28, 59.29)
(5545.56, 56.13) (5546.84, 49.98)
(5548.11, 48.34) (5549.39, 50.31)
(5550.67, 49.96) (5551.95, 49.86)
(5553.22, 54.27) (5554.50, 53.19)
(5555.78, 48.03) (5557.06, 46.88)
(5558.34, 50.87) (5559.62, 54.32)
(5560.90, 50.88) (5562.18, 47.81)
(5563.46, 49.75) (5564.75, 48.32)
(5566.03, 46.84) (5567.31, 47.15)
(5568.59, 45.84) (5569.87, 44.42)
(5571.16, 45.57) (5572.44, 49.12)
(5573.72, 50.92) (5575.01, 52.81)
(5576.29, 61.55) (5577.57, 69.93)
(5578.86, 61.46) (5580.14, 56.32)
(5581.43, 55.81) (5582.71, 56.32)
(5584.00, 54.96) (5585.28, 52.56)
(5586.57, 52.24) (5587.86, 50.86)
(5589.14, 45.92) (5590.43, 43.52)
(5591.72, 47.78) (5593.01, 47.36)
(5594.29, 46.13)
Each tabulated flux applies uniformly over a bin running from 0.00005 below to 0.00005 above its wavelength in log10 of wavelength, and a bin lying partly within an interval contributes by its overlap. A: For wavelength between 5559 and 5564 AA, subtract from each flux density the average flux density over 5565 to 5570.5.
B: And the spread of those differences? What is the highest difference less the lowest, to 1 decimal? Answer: 6.5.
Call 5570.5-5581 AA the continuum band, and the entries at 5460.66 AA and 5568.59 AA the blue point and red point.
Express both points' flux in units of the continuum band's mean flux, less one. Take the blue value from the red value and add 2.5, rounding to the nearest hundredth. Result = 2.28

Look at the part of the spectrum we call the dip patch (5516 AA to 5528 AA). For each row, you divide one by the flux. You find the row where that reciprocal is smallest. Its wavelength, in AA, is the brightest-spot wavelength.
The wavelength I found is 5520.08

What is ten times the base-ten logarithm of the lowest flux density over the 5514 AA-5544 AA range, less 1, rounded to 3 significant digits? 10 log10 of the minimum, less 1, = 15.9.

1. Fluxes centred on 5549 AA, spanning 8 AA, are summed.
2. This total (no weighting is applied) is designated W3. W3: 305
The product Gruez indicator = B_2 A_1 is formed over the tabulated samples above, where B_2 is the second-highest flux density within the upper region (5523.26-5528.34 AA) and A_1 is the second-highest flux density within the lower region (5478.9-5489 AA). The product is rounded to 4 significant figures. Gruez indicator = 2798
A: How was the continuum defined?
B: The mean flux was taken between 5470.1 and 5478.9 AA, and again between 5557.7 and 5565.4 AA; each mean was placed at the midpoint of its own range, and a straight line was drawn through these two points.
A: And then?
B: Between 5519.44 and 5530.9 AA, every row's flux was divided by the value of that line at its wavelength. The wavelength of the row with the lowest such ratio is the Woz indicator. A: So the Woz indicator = 5530.26 AA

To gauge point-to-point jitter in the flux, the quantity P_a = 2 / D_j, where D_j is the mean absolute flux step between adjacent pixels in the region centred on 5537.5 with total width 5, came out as 1.0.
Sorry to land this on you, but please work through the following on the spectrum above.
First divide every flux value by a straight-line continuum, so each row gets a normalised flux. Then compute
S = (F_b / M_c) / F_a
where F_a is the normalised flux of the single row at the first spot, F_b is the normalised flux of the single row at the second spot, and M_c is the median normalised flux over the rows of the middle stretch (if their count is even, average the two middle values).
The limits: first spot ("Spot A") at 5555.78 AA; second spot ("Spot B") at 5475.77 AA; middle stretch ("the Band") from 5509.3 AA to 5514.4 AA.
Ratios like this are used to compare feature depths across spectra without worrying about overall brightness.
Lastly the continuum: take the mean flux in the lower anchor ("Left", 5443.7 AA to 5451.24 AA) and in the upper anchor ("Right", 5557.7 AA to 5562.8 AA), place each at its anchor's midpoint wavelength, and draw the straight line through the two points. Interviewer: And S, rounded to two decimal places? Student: 1.15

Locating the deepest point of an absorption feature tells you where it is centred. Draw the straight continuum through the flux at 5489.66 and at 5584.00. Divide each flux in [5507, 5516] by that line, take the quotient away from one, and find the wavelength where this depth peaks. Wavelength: 5511.19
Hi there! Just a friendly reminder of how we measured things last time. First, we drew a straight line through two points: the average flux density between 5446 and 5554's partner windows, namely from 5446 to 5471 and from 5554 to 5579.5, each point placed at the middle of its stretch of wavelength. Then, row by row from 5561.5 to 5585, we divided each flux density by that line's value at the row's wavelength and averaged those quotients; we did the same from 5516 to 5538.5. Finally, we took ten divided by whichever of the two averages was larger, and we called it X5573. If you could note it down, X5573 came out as 9.32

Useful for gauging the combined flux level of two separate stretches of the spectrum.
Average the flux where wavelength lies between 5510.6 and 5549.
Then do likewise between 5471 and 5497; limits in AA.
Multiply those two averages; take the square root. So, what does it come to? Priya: 50.6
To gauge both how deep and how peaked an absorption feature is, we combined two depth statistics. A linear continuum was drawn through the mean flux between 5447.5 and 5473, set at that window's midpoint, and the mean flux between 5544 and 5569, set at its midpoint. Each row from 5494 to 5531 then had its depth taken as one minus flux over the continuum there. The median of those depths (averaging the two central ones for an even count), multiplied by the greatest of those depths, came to -0.0095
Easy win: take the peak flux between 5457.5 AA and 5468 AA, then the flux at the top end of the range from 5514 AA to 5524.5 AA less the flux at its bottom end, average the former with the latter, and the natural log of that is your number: 3.42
